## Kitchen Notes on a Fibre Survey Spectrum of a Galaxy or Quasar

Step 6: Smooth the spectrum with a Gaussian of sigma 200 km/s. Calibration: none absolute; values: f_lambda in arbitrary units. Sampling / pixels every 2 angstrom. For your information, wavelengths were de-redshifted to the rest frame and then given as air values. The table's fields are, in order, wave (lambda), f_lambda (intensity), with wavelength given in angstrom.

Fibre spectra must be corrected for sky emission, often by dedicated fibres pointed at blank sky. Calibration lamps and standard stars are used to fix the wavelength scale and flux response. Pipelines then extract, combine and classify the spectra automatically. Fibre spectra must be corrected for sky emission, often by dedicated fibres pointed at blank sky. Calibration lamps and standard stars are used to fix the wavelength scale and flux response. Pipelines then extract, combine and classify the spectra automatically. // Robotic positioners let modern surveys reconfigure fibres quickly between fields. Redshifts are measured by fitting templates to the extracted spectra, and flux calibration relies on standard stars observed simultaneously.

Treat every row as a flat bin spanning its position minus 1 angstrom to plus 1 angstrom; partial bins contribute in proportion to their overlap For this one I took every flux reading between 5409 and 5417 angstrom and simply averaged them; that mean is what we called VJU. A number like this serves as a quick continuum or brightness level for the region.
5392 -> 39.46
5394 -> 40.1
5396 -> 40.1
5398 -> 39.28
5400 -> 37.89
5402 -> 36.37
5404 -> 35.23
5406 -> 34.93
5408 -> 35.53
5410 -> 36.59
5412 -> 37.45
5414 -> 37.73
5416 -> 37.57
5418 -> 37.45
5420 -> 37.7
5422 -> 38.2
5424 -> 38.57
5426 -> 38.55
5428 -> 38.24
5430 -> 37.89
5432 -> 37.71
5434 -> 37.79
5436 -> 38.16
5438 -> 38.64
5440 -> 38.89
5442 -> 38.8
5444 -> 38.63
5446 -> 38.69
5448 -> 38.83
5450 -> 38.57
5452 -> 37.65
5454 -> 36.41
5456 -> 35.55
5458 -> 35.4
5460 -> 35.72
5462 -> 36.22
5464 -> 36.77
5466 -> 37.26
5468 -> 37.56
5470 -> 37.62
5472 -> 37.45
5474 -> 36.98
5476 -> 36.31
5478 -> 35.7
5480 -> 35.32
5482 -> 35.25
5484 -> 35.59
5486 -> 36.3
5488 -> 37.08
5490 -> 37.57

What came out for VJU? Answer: 37.3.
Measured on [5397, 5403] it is 37.8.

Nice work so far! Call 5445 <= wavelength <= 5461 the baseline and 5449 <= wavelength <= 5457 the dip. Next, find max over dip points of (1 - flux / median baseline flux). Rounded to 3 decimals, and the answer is 0.040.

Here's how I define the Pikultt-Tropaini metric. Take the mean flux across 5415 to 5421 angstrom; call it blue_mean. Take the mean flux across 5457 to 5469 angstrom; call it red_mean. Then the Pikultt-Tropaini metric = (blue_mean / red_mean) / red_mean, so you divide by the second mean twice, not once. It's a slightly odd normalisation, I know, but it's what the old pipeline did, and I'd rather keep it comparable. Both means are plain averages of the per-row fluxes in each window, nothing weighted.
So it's 0.0282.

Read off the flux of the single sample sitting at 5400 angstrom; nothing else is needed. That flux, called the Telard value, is 37.89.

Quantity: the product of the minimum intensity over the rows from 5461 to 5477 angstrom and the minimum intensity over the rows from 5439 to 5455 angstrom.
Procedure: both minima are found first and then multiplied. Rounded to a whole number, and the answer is 1319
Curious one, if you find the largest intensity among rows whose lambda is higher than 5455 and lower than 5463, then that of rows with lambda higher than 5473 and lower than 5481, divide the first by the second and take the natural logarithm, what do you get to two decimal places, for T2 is -0.02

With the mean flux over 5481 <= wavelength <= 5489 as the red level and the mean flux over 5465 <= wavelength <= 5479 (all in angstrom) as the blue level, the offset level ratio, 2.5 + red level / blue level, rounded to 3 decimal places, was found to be 3.475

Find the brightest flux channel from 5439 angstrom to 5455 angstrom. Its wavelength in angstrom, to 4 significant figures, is 5440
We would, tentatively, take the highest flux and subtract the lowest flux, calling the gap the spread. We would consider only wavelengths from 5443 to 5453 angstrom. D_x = 1.2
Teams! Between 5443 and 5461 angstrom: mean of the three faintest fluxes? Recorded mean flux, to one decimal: 35.6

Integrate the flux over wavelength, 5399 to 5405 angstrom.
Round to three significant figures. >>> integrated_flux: 219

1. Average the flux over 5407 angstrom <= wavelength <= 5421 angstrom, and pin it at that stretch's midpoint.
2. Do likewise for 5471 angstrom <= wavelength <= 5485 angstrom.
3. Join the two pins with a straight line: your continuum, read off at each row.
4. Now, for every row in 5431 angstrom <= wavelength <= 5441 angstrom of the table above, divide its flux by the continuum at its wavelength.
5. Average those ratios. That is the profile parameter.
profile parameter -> 1.04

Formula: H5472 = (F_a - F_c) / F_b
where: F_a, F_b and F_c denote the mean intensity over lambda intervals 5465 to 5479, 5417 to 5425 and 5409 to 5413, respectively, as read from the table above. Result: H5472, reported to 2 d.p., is 0.00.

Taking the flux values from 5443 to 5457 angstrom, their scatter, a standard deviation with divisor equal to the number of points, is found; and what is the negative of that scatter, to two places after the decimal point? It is -1.20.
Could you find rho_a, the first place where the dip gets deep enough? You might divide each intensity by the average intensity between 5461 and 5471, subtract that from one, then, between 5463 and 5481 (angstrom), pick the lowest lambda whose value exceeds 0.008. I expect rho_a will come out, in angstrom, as 5464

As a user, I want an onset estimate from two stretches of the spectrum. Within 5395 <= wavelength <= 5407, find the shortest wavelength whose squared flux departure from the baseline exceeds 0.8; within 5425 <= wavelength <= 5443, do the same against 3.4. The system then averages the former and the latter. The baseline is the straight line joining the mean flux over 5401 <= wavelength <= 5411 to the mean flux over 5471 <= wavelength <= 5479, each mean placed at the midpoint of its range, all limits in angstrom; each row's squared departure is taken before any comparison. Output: 5411 angstrom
